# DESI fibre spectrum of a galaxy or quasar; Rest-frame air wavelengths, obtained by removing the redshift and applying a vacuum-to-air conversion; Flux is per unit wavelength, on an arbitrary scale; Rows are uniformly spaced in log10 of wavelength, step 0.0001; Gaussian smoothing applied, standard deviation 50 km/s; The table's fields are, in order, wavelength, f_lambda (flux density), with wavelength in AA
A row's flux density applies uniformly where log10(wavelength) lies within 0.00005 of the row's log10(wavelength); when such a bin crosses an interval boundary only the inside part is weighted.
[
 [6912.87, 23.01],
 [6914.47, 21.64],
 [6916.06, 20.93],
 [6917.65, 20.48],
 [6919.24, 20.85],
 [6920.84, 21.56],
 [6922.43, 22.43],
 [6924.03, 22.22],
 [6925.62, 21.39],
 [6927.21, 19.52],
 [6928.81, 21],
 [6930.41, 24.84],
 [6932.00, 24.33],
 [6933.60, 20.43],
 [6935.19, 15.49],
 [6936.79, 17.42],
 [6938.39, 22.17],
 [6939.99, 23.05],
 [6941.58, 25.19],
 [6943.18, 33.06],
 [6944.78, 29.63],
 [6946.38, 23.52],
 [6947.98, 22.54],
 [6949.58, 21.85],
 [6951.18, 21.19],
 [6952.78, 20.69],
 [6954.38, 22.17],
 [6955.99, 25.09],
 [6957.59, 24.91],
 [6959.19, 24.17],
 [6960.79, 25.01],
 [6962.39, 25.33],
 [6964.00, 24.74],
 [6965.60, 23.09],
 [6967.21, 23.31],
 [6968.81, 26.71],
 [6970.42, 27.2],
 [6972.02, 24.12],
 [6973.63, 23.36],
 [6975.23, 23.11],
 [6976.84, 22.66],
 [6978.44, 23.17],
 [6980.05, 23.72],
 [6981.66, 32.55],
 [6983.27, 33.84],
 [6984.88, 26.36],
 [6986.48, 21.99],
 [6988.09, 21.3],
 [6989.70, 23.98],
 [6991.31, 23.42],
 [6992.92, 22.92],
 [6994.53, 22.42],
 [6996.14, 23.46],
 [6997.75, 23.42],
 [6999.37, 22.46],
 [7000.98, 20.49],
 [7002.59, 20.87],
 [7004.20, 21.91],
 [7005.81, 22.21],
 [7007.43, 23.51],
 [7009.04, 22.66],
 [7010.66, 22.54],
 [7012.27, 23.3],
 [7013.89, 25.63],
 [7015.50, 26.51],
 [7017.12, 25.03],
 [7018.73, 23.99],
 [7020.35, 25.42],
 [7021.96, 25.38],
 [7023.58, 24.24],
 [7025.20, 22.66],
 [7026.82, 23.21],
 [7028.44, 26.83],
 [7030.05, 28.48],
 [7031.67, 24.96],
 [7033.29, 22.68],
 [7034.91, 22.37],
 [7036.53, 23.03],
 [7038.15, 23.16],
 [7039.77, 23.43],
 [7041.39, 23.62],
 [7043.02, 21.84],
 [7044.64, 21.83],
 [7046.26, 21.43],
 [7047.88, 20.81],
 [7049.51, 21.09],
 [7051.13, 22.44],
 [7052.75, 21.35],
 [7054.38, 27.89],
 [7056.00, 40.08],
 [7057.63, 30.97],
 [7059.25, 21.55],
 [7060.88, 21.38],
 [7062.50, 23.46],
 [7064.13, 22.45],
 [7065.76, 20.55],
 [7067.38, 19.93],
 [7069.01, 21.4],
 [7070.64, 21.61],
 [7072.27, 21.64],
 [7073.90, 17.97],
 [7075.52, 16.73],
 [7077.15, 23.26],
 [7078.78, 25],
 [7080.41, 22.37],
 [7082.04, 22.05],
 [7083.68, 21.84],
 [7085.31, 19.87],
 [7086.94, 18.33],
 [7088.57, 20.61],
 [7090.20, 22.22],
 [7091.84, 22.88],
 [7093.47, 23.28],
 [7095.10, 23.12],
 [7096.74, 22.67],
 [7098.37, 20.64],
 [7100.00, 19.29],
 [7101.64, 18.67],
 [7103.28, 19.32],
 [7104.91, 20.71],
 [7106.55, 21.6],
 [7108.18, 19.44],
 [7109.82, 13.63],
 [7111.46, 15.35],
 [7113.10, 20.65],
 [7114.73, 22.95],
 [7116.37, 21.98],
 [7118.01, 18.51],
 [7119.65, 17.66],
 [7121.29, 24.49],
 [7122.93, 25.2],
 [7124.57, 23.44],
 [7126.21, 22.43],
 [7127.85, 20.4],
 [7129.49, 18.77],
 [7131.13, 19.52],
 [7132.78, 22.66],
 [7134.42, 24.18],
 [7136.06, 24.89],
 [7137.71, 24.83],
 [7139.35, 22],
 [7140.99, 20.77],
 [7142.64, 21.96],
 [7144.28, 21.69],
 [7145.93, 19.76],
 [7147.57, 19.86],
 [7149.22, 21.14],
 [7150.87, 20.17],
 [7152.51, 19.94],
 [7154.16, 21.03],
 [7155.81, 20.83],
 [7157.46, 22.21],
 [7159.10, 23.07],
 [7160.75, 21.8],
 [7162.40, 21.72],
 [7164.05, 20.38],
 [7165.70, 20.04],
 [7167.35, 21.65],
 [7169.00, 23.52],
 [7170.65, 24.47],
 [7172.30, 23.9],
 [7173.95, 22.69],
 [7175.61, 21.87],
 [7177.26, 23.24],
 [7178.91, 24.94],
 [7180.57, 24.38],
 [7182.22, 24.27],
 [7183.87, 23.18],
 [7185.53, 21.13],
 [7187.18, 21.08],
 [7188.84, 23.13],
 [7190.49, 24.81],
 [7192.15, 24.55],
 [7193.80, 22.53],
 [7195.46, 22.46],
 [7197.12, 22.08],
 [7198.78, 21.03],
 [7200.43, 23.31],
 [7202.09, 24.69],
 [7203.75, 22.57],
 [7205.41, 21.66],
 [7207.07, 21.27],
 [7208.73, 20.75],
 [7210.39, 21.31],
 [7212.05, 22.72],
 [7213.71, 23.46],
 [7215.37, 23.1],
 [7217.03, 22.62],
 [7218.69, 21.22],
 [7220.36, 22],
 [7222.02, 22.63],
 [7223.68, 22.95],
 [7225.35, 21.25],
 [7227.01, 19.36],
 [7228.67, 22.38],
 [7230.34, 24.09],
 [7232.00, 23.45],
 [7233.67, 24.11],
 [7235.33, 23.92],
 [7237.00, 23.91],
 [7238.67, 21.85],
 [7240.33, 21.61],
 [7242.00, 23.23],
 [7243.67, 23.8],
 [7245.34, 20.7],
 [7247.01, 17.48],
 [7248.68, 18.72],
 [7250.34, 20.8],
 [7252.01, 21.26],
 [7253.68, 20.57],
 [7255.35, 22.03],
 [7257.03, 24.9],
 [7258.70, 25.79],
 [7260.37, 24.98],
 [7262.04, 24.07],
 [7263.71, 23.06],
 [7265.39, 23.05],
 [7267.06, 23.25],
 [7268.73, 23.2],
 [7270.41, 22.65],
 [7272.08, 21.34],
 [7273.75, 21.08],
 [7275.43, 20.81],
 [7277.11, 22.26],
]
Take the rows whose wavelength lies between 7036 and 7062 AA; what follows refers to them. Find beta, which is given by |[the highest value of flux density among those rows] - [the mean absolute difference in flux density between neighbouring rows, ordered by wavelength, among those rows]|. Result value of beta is 37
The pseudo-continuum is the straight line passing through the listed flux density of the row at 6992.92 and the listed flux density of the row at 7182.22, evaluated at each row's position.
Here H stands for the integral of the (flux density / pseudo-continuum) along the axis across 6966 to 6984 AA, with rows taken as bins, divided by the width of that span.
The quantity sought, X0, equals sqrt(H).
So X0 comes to 1.06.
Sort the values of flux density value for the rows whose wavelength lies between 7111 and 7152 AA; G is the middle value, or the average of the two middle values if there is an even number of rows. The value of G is 21.7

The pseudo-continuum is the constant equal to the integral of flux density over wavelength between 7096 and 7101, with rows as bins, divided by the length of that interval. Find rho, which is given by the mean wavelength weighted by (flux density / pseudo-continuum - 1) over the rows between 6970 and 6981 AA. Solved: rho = 6974.3 AA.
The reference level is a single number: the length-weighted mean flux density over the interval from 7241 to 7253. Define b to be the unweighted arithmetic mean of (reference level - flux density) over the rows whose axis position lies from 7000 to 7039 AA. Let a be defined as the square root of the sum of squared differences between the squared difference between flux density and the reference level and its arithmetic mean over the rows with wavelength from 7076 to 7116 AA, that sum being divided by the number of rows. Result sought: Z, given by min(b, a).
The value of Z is -2.9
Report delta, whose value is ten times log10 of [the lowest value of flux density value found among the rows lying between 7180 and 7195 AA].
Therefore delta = 13.2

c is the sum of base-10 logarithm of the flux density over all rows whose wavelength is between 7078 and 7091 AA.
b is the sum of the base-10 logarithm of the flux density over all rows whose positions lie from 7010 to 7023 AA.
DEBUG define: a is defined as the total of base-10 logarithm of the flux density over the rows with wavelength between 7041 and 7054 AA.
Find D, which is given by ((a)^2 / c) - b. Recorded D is -0.4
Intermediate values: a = 10.71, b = 11.1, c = 10.7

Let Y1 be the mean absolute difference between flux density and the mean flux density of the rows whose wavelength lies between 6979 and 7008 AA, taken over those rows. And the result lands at 2.3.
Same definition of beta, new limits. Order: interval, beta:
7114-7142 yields 23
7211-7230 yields 22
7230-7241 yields 23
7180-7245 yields 24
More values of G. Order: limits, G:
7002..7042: 23.4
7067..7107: 21.6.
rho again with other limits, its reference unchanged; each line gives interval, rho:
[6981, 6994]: 6984.7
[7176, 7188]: 7180.7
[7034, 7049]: 7039.7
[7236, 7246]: 7240.5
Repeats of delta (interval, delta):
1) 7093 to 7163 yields 11.3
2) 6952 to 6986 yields 13.2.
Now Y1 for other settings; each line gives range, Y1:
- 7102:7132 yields 2.3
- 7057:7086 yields 1.8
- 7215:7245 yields 1.0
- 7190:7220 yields 1.0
